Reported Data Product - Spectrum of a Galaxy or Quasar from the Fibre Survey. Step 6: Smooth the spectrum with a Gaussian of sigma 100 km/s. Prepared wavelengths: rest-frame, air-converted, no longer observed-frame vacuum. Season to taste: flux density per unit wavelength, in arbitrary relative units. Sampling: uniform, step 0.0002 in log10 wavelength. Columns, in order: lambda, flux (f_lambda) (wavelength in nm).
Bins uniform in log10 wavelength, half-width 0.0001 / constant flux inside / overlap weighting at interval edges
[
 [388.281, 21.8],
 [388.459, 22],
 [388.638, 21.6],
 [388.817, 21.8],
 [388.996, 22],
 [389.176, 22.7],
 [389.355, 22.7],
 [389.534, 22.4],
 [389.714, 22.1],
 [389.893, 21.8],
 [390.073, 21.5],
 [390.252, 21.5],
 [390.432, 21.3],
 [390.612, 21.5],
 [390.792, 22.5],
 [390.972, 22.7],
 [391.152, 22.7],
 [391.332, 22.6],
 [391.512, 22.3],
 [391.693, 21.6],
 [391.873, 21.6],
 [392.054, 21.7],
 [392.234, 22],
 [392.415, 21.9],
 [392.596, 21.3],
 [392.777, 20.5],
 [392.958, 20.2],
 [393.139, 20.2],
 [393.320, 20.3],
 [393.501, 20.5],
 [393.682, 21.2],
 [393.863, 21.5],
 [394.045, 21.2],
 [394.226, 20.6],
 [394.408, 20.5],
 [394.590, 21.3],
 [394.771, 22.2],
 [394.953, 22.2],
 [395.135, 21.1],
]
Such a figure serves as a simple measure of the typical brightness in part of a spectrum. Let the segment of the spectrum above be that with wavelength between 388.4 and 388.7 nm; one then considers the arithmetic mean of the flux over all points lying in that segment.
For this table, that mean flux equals 21.8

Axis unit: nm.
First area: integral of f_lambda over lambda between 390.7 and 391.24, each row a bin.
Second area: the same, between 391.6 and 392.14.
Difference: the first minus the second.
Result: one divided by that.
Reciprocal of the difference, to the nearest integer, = 2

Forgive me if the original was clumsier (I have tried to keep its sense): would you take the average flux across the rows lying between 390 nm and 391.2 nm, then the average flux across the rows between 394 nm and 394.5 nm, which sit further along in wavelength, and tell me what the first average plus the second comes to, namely 42.7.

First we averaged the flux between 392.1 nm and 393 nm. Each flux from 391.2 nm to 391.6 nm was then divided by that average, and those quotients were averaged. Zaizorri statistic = 1.06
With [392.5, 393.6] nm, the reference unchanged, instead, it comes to 0.97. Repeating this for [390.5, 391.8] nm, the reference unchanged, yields 1.05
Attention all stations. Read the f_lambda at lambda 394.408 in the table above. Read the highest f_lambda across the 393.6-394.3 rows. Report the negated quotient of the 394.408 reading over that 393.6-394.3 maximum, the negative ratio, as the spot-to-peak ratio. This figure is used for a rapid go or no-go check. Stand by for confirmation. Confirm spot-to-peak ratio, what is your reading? -0.95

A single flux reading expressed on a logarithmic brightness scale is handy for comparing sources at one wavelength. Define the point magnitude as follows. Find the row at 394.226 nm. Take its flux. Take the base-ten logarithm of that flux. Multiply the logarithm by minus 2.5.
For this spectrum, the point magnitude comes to -3.28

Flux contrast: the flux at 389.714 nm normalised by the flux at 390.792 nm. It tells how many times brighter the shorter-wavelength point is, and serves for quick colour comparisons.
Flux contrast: 0.98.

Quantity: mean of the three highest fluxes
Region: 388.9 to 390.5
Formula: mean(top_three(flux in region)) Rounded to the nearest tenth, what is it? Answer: 22.6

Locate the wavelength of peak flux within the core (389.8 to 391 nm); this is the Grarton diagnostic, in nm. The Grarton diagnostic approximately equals 390.972 nm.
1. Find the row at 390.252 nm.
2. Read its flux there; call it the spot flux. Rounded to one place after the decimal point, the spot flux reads 21.5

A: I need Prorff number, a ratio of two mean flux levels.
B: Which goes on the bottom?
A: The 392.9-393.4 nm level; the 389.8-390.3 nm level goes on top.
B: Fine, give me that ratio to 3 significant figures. 1.07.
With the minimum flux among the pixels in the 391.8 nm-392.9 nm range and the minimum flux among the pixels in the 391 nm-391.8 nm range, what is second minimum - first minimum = 1.1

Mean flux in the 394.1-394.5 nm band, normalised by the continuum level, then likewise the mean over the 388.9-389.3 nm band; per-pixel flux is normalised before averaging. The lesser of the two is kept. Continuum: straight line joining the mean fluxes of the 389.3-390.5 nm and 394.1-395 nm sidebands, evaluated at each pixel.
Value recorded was 0.96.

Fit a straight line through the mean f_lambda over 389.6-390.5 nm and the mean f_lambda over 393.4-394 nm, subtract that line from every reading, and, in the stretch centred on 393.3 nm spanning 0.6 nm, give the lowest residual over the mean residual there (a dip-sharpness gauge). 1.2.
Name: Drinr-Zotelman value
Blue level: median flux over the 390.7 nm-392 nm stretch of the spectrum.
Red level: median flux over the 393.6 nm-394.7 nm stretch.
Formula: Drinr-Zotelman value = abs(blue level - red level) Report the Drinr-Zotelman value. 1.3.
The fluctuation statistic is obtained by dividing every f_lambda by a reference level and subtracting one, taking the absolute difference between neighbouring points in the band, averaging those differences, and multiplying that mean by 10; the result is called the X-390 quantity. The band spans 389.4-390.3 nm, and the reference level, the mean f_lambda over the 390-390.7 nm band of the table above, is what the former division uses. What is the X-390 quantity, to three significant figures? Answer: 0.105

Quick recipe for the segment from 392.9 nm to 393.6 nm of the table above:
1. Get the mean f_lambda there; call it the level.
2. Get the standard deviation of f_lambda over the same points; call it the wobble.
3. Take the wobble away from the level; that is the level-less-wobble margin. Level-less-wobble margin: 20.2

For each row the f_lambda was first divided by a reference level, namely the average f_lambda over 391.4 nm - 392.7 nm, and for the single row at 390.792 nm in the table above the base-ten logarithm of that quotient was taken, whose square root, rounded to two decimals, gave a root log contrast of 0.12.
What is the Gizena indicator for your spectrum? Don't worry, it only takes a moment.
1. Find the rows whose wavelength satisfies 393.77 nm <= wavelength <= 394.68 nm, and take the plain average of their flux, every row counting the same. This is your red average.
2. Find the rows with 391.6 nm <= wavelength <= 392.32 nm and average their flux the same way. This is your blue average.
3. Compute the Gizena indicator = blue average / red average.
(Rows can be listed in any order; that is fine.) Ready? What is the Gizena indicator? 1.03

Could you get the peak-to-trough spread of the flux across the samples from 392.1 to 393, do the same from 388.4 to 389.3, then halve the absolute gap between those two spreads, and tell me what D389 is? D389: 0.35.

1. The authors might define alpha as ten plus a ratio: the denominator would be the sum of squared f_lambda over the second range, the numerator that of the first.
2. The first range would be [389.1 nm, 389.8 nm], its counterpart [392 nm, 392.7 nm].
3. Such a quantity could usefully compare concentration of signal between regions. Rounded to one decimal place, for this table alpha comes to 11.1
